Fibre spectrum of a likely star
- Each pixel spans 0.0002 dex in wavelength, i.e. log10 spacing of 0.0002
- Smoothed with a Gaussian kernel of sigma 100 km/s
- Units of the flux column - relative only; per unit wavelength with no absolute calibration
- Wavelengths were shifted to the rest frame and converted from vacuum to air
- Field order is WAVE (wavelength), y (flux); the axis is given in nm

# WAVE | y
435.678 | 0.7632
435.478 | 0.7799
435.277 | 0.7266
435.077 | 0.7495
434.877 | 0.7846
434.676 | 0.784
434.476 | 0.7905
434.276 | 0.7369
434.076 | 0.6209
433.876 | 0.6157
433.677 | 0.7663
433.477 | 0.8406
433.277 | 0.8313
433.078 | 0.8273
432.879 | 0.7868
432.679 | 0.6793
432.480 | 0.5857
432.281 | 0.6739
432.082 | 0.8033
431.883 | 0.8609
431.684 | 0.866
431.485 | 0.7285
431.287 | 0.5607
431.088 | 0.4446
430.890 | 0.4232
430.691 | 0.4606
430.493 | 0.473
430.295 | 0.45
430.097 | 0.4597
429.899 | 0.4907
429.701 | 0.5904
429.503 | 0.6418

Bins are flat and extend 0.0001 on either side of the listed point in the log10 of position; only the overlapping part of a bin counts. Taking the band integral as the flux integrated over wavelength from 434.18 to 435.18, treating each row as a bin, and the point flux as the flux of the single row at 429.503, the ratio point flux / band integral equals 0.83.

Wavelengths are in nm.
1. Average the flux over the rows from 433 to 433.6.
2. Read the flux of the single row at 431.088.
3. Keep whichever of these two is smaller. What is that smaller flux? 0.44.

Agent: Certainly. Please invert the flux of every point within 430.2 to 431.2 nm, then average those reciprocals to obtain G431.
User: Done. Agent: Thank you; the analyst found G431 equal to 2.22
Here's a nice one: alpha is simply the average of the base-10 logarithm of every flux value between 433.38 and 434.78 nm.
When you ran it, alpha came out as -0.136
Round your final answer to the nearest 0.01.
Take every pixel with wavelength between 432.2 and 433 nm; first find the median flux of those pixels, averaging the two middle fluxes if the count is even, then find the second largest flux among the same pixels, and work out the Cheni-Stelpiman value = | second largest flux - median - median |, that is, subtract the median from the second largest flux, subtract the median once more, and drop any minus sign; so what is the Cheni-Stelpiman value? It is 0.67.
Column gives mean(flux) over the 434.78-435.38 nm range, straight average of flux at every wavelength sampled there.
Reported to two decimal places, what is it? 0.75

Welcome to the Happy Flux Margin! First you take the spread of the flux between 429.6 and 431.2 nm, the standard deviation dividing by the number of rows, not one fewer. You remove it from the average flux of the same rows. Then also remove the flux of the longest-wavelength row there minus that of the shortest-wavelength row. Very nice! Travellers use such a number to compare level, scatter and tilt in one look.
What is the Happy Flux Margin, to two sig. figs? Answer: 0.57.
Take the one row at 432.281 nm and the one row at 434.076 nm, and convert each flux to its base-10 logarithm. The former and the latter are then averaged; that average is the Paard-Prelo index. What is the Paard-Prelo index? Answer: -0.19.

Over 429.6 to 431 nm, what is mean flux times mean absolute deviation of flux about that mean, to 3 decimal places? 0.017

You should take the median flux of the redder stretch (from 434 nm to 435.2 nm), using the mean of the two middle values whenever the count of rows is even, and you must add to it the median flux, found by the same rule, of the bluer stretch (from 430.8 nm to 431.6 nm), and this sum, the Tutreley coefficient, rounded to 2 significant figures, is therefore 1.3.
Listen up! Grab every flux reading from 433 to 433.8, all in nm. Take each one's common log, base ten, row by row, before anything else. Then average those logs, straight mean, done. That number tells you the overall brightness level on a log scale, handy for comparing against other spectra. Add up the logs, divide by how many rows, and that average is -0.09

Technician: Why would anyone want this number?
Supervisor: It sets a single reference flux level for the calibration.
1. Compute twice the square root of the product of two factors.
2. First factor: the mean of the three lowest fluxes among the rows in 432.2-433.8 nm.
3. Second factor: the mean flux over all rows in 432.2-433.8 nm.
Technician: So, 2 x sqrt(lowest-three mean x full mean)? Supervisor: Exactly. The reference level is 1.39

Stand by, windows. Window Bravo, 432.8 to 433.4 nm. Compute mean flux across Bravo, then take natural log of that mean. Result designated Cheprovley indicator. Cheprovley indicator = -0.20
